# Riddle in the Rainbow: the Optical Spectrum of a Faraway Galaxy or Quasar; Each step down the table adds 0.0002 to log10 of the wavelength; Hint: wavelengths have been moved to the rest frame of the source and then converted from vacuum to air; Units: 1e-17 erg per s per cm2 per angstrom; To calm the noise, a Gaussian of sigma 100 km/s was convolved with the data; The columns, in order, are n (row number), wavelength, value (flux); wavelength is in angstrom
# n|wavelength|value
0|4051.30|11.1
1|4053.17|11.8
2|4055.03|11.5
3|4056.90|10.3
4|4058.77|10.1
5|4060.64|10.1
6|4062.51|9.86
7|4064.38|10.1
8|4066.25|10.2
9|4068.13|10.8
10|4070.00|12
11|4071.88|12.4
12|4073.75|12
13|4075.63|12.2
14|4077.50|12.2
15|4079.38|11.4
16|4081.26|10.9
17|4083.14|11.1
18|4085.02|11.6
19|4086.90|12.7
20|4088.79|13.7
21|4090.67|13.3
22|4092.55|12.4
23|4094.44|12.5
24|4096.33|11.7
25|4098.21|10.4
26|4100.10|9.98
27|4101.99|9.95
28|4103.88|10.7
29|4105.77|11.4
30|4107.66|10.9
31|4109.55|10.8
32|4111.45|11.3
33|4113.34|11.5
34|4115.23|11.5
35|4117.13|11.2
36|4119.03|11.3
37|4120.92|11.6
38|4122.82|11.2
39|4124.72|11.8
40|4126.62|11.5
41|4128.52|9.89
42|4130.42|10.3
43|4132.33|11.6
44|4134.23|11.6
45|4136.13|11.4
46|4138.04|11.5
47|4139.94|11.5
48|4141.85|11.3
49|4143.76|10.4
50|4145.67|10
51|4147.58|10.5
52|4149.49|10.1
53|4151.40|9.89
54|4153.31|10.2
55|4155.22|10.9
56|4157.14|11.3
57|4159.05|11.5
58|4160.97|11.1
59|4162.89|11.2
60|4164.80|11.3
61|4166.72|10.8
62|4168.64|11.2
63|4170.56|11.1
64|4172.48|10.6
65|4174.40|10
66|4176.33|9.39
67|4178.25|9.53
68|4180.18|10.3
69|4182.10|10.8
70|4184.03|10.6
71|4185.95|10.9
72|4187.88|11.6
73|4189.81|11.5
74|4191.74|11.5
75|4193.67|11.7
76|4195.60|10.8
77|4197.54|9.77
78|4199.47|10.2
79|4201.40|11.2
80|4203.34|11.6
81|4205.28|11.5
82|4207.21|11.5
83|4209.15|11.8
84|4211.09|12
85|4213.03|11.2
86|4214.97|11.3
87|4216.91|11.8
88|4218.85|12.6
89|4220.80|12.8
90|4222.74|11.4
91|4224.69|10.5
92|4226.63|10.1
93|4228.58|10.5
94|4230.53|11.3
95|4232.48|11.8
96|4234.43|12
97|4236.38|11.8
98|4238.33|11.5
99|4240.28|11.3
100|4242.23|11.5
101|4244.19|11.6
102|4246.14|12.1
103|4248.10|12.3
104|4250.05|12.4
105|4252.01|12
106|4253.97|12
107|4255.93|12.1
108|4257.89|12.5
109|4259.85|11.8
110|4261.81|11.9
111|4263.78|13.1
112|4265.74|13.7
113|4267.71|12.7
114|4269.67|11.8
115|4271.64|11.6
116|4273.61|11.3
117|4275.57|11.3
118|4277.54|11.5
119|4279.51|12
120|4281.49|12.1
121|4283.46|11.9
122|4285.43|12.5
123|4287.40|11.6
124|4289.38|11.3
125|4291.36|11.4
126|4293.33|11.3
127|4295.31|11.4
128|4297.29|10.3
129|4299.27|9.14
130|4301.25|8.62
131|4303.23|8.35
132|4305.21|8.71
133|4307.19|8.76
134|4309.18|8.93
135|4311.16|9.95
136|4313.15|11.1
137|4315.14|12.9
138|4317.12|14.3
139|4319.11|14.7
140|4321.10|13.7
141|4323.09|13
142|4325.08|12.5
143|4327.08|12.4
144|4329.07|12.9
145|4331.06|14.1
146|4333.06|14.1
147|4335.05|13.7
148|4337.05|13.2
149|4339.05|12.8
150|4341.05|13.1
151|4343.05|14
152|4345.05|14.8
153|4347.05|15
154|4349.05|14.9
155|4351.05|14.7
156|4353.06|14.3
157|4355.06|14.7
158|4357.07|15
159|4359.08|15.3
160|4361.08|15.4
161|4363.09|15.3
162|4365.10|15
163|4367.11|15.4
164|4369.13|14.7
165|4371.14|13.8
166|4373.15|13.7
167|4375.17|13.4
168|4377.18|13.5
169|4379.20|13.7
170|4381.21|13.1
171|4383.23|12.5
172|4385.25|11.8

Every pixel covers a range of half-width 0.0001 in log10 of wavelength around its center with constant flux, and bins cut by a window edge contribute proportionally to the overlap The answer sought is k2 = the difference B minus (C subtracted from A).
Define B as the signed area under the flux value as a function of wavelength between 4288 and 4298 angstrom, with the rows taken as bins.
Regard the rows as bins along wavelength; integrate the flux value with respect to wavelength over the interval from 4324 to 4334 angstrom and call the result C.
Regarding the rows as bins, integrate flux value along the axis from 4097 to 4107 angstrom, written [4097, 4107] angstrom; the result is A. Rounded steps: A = 105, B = 112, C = 132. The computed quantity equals 138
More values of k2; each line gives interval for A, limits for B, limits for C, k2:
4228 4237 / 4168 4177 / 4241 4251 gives 110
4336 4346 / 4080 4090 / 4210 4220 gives 102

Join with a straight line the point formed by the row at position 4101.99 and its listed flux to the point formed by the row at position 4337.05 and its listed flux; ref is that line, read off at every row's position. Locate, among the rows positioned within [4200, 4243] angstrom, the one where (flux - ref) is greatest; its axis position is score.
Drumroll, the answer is 4220.80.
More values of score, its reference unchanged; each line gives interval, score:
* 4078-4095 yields 4088.79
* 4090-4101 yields 4090.67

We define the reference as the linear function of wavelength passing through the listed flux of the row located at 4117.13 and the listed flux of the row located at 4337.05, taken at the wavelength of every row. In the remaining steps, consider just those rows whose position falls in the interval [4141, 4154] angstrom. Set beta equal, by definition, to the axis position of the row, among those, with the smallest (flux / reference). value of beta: 4151.40 angstrom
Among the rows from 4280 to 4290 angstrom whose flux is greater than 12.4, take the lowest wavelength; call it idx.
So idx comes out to 4285.43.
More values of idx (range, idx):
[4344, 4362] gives 4345.05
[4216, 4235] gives 4218.85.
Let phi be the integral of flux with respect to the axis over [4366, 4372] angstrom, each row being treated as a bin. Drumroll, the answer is 88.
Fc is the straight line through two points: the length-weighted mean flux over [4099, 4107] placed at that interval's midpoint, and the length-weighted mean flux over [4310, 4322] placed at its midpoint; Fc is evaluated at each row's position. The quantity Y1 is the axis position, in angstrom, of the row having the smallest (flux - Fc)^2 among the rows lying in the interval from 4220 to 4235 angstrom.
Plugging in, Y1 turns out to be 4232.48 angstrom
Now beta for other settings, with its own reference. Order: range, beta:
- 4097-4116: 4101.99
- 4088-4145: 4128.52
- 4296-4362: 4303.23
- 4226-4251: 4226.63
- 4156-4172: 4166.72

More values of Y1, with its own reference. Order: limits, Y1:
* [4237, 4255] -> 4252.01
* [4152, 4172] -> 4168.64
